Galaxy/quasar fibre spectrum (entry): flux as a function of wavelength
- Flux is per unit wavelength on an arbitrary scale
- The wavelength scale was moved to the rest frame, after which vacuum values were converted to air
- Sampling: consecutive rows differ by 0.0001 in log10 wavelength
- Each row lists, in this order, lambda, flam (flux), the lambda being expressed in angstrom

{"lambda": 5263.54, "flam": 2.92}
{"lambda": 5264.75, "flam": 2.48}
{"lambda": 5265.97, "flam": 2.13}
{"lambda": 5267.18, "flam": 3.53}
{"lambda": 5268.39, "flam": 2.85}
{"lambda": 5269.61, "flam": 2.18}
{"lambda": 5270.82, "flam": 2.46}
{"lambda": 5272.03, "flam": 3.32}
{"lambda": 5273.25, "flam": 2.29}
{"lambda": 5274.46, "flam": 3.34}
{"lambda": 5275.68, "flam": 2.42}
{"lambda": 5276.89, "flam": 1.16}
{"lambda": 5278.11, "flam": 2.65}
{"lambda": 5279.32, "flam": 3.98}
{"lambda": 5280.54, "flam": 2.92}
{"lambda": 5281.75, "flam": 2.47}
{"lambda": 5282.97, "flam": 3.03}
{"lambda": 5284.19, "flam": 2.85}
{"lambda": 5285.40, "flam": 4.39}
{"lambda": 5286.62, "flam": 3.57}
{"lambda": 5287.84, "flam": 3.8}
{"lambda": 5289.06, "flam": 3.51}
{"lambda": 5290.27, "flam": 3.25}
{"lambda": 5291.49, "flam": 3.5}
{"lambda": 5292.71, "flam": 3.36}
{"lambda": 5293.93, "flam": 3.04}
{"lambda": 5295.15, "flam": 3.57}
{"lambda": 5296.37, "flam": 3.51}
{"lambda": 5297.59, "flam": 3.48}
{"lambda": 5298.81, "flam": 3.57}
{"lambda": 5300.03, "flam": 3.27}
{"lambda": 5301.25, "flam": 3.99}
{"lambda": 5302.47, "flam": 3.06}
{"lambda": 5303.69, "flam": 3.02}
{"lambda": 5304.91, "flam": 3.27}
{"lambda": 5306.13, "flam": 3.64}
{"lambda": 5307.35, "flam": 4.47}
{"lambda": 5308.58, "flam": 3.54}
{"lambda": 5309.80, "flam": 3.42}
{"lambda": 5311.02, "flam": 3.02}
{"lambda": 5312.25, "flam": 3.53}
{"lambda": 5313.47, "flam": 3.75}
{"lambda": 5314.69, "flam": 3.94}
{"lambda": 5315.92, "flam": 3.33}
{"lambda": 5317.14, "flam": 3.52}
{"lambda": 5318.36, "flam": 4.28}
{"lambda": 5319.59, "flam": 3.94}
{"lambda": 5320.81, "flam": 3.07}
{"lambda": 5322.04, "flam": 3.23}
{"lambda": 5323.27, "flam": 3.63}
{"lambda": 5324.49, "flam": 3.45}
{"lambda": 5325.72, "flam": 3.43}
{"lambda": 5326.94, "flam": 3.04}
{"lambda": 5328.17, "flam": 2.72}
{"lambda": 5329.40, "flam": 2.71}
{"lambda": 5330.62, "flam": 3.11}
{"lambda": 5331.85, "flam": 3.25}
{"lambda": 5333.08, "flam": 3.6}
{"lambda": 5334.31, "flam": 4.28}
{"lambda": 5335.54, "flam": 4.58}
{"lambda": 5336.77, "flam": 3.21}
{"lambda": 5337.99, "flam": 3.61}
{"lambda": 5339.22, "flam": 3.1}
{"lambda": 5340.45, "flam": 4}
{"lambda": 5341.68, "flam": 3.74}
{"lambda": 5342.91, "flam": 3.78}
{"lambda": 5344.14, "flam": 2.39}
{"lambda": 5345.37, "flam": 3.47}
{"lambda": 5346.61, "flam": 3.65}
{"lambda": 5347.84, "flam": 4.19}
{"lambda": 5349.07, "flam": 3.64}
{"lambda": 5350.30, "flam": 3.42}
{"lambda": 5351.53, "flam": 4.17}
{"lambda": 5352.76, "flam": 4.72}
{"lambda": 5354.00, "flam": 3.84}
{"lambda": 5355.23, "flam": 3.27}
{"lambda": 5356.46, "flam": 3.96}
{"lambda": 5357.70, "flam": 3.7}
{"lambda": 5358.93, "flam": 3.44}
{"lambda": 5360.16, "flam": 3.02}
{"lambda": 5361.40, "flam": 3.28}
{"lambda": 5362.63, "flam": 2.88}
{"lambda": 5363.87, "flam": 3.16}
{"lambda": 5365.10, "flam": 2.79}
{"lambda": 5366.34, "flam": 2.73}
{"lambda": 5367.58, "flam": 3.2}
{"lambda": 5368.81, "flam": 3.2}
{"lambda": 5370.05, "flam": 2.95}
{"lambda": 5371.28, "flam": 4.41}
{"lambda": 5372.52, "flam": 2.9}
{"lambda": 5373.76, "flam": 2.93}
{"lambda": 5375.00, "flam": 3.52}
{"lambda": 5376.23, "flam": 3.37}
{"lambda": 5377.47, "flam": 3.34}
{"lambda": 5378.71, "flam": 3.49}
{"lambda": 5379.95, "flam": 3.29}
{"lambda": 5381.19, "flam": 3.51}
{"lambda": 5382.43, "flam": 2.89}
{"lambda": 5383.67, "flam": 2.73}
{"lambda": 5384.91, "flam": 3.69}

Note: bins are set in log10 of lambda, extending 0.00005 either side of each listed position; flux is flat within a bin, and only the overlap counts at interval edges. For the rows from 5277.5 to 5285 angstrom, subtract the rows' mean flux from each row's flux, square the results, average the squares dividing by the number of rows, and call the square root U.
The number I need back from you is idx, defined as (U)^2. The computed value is 0.23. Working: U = 0.48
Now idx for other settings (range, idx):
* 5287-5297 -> 0.05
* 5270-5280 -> 0.64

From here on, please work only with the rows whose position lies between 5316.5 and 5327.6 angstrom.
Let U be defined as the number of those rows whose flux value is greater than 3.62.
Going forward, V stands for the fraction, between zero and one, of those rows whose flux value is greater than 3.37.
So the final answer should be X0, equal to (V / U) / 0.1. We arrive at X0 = 2.2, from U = 3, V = 0.67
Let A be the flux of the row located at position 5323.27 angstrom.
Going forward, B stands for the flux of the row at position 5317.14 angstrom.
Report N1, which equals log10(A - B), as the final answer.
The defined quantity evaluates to -1.0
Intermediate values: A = 3.63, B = 3.52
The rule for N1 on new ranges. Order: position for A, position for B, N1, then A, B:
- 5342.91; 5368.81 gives -0.2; 3.78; 3.2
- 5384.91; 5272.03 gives -0.4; 3.69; 3.32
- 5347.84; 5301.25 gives -0.7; 4.19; 3.99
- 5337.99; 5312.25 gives -1.1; 3.61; 3.53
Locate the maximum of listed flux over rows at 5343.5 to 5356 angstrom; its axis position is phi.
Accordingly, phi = 5352.76 angstrom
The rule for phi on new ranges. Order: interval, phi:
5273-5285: 5279.32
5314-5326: 5318.36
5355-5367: 5356.46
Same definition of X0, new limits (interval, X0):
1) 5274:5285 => 1.1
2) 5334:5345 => 1.3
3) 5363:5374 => 1.1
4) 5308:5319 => 2.6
